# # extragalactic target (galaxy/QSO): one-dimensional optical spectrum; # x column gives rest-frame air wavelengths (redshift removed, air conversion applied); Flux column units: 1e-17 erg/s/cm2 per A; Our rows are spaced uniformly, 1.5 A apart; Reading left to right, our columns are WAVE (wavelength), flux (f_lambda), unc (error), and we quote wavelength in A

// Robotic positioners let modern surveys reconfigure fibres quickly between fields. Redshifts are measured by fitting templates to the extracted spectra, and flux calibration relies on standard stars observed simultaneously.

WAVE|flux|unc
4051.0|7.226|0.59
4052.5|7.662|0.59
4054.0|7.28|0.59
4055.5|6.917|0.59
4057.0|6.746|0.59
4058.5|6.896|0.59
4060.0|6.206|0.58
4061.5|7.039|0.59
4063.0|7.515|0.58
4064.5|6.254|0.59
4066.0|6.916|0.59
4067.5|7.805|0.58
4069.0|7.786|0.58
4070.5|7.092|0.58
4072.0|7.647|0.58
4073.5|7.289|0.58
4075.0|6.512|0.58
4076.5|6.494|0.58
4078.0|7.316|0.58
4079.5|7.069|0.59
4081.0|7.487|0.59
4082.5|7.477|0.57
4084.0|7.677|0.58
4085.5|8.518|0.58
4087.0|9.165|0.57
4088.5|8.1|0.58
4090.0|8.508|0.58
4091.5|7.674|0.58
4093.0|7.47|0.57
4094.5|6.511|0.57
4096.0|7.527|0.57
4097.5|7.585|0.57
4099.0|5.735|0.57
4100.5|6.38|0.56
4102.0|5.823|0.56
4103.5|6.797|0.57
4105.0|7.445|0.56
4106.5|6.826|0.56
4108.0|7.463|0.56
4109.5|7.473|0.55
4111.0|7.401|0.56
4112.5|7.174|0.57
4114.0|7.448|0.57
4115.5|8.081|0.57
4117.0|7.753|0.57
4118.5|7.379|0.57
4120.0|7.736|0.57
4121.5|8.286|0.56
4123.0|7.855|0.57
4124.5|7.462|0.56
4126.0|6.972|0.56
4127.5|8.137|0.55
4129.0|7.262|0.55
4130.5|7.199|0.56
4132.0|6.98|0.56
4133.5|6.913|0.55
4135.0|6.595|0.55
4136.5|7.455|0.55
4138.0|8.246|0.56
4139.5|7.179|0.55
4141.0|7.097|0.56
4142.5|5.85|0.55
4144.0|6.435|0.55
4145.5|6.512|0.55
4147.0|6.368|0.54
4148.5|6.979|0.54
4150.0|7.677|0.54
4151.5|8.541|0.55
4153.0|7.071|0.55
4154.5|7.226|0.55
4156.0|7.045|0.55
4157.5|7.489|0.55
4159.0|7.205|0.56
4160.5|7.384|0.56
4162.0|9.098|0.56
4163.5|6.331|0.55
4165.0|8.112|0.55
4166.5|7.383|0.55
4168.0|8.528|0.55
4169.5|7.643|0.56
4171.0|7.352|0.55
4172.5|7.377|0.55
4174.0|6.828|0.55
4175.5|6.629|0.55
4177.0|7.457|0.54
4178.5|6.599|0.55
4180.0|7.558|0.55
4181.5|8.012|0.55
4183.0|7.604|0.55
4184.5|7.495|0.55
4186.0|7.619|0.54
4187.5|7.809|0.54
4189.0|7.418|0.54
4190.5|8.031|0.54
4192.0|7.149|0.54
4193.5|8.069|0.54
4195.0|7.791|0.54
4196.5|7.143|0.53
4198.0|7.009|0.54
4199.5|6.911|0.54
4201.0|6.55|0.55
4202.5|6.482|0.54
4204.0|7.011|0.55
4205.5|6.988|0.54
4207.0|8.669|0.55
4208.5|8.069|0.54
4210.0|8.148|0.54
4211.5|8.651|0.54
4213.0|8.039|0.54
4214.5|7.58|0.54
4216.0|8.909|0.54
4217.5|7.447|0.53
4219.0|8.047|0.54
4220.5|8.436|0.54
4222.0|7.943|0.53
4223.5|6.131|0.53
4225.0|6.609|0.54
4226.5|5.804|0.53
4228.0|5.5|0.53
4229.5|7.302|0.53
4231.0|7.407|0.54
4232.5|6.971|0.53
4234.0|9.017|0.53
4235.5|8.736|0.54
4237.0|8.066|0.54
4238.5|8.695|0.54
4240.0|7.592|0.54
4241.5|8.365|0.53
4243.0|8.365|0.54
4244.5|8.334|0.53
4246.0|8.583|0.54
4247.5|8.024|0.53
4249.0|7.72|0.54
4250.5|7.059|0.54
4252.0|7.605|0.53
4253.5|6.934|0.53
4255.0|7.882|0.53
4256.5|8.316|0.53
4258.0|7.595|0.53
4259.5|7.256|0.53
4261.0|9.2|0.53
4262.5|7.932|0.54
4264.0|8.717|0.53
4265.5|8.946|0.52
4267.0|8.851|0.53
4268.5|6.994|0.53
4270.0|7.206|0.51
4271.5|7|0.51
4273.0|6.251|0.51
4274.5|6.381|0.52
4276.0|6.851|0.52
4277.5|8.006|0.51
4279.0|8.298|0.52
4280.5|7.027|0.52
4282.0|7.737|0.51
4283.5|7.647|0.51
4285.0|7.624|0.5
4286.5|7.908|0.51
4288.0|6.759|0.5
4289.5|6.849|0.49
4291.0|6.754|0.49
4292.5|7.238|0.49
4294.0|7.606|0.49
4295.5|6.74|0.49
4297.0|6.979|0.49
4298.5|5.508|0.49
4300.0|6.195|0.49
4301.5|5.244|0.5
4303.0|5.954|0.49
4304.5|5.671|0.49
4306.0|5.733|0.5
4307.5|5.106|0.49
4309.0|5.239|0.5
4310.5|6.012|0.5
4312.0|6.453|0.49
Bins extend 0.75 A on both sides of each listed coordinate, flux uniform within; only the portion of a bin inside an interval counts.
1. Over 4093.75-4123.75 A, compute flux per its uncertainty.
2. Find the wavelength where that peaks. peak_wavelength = 4121.5 A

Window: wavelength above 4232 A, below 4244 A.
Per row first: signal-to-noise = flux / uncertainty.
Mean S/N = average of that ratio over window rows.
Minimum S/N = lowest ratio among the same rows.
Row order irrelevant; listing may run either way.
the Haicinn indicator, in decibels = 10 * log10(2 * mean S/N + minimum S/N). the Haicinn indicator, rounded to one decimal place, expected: 16.4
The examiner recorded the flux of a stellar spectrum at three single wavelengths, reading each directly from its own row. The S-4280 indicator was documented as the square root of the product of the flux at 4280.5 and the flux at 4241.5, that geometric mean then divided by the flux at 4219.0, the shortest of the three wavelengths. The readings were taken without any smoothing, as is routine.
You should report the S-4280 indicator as 0.95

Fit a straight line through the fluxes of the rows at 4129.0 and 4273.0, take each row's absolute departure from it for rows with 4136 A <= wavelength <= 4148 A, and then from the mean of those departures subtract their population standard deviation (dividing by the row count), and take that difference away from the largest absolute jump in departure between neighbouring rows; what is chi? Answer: 1.1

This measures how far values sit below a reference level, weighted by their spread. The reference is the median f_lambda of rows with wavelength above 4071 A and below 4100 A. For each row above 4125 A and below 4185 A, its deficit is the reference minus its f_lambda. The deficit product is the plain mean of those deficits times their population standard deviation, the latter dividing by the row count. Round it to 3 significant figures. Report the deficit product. 0.126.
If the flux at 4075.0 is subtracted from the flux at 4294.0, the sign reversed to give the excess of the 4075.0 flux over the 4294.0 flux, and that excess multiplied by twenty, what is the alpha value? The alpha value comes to -22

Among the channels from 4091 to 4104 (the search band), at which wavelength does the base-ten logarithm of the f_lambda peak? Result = 4091.5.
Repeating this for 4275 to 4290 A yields 4279.0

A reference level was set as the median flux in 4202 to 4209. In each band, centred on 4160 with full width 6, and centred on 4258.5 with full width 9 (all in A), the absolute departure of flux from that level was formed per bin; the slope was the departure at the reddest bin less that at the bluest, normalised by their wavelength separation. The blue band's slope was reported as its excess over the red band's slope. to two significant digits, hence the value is 0.35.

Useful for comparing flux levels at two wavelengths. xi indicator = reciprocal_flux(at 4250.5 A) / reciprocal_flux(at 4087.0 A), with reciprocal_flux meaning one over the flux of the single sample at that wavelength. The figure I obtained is 1.30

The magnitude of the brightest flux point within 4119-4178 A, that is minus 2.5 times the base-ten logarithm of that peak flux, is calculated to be -2.40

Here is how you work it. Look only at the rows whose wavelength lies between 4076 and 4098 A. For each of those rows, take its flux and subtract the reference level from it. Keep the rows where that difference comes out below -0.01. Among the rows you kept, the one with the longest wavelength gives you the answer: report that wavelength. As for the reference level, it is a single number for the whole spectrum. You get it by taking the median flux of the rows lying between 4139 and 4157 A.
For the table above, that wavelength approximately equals 4094.5 A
